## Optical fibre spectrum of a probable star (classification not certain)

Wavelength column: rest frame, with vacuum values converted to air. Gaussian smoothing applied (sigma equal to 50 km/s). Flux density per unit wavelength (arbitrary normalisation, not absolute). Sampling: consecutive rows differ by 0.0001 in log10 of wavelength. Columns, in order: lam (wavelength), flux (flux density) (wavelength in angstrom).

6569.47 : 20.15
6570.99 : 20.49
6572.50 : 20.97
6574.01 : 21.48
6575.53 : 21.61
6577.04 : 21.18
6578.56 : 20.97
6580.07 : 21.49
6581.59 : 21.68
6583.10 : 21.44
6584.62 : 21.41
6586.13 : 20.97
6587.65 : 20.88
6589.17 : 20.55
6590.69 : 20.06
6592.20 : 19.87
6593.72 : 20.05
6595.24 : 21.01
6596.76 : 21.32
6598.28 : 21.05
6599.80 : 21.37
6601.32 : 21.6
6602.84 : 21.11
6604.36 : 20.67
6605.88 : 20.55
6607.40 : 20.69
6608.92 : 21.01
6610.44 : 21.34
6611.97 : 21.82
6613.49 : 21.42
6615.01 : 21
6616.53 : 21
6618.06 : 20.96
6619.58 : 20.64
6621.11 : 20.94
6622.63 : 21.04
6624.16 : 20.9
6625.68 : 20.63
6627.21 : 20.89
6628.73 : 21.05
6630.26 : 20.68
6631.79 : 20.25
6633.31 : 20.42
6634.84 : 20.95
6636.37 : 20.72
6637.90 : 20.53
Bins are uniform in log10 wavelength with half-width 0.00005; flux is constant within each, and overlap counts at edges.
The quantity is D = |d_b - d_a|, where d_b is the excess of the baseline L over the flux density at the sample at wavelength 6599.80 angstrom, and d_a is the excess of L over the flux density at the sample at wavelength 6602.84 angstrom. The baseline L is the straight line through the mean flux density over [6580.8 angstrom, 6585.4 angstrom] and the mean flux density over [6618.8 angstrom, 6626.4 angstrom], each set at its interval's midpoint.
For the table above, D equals 0.21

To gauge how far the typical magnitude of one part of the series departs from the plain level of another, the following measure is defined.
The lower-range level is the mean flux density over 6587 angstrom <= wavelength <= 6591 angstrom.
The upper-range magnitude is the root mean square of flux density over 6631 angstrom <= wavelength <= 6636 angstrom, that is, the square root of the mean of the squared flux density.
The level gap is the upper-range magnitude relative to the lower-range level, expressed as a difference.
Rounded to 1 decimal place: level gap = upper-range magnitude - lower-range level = 0.0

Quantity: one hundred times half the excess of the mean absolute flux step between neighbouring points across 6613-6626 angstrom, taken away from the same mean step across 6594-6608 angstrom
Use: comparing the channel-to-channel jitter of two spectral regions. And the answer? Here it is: 4.6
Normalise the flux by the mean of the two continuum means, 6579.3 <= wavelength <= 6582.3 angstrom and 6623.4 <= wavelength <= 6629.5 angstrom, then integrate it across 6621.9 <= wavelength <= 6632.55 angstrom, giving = 10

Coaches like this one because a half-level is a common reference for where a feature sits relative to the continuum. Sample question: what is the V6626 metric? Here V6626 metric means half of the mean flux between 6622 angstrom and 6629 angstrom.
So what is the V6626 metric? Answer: 10.45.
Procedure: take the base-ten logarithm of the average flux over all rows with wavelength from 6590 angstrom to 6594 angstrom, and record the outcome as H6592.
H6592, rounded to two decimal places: 1.30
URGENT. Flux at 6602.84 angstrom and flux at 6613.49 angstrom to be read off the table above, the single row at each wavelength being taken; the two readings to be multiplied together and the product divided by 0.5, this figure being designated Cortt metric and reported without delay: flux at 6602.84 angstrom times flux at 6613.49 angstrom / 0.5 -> 904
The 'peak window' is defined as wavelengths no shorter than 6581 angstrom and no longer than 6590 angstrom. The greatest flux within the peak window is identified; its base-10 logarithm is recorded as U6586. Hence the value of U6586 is 1.34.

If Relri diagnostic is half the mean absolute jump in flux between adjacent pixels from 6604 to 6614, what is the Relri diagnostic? 0.149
